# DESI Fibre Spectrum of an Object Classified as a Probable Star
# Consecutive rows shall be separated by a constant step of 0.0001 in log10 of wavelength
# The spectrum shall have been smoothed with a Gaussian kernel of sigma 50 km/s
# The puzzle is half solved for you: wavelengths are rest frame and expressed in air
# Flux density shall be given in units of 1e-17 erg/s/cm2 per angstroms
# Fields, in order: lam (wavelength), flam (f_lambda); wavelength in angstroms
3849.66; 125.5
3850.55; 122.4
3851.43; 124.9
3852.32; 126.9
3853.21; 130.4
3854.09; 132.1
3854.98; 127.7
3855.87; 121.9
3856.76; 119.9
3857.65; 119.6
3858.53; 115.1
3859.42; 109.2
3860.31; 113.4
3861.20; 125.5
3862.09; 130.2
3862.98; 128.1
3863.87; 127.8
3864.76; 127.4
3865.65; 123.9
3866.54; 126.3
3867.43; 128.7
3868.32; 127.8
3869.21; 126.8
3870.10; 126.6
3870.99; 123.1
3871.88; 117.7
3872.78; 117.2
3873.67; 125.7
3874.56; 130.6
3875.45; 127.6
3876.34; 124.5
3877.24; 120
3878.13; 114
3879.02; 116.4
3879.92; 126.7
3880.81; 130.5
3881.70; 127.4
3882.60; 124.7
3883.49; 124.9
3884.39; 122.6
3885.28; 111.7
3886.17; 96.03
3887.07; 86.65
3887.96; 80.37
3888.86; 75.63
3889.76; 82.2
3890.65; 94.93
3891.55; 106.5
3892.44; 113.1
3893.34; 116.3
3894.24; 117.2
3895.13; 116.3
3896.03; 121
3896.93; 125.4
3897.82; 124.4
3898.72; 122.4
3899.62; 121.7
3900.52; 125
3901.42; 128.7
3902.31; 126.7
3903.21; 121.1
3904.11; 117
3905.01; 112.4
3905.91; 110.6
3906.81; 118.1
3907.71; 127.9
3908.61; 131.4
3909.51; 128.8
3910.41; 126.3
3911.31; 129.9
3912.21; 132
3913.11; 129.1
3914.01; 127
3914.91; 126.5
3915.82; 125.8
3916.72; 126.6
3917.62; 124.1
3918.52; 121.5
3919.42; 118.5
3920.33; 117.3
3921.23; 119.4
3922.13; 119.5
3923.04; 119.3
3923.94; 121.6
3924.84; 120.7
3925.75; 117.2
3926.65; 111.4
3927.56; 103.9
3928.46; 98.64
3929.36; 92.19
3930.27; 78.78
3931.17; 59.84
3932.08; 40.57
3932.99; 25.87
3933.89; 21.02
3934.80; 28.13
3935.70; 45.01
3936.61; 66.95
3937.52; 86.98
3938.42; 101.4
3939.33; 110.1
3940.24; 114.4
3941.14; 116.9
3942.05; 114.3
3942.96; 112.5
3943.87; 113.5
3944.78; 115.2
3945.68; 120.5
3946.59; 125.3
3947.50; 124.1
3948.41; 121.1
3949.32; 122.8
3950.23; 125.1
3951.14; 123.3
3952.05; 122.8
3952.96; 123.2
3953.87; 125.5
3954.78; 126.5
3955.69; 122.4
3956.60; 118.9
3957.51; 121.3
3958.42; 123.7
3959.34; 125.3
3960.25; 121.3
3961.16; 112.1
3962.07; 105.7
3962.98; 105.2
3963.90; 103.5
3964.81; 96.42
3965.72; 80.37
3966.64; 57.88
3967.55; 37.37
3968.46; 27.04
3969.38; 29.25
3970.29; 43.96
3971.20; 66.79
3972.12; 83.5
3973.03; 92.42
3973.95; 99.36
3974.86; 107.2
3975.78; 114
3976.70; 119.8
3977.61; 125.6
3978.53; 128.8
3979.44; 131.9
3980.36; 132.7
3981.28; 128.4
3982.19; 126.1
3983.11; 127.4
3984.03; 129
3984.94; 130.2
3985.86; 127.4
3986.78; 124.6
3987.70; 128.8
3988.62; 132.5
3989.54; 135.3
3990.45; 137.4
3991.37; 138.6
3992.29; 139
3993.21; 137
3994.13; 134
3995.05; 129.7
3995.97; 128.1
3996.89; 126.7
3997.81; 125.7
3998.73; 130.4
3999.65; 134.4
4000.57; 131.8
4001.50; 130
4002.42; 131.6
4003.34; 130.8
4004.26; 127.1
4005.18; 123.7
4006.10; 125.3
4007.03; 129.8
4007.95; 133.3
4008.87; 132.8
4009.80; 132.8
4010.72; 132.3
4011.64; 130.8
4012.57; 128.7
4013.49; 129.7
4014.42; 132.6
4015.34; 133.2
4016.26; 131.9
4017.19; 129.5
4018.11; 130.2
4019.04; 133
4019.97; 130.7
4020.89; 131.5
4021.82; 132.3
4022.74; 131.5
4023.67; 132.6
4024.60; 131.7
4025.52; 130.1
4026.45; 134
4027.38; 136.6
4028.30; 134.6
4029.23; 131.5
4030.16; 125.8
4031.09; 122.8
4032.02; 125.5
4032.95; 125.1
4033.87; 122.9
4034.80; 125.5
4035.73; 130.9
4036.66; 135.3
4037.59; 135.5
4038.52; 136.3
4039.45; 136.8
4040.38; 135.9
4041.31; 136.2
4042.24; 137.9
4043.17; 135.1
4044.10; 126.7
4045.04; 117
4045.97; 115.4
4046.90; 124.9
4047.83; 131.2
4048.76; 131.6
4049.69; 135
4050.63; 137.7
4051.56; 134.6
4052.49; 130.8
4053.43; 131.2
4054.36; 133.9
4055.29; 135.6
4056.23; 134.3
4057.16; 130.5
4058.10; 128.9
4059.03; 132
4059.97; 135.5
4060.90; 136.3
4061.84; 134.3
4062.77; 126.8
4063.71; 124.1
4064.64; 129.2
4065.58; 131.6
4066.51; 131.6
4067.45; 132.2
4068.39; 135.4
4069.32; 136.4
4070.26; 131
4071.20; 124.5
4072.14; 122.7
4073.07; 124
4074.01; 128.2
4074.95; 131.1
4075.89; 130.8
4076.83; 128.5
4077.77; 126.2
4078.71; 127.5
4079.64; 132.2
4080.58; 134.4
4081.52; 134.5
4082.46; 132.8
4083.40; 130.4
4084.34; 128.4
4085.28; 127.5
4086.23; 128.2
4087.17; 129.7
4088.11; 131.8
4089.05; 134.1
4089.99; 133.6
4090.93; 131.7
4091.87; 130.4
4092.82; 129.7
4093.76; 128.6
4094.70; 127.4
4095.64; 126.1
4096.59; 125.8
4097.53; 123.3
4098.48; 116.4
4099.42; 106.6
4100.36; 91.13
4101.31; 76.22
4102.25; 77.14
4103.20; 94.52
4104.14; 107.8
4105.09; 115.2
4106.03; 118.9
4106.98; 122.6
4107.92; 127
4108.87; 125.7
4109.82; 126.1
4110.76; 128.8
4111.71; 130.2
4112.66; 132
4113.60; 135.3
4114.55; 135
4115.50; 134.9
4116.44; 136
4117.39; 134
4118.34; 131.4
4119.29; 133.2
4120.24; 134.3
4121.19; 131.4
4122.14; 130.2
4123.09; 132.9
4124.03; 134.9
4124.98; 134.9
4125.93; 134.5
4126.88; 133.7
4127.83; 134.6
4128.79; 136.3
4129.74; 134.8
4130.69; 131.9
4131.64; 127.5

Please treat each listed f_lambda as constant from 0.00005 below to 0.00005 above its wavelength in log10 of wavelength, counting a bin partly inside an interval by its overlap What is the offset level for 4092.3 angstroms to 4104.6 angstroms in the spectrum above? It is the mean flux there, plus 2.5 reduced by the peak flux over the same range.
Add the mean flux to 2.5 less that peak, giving -17.1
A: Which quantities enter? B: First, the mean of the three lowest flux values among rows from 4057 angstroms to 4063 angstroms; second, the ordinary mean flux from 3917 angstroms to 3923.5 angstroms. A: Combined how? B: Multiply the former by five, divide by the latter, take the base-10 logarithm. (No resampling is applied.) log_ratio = 0.73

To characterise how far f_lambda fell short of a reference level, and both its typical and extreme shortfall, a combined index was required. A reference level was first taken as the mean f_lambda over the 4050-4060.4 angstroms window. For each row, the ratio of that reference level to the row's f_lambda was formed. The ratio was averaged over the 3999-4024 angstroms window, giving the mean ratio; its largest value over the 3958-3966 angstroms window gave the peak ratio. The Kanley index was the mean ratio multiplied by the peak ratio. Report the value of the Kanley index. 1.7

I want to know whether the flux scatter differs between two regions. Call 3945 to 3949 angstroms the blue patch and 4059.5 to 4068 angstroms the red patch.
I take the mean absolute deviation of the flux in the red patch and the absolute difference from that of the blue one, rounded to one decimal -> 1.1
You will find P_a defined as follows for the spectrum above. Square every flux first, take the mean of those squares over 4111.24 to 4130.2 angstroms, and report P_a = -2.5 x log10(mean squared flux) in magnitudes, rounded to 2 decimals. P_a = -10.63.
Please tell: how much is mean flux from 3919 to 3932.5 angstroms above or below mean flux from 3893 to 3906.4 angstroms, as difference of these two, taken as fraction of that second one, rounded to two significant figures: -0.15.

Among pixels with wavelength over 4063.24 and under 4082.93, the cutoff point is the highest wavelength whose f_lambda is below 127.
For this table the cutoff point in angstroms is 4077.77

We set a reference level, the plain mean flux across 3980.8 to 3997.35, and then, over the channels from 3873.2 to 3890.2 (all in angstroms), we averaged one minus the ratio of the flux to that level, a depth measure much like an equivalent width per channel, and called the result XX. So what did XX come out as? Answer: 0.138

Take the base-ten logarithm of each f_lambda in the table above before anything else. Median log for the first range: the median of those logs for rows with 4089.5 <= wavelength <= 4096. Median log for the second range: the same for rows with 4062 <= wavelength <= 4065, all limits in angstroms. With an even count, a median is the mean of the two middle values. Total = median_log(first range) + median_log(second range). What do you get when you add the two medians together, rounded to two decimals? 4.22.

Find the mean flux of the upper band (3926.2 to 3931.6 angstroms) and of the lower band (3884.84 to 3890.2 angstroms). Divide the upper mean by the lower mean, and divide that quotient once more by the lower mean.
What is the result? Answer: 0.012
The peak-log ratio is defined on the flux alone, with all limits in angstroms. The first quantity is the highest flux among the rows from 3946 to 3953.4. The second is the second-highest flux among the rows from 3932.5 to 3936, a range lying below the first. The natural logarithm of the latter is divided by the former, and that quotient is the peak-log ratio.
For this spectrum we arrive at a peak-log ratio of 0.027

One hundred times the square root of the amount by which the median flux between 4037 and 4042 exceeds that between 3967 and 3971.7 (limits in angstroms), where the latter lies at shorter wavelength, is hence 994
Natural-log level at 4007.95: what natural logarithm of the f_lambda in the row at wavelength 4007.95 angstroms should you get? 4.89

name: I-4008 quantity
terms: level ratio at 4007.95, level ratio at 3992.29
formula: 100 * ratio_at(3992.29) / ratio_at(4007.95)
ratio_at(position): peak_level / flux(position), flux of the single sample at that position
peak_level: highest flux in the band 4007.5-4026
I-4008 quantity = 96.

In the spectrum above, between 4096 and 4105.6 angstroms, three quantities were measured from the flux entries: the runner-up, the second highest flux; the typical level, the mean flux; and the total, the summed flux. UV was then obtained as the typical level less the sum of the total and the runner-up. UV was -1054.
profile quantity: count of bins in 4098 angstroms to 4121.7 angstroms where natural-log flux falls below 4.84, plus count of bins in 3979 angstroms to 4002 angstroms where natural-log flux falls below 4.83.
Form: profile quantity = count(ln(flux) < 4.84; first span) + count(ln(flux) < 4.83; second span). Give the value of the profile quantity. 13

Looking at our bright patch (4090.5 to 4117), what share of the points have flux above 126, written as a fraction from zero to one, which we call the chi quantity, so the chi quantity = 0.54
